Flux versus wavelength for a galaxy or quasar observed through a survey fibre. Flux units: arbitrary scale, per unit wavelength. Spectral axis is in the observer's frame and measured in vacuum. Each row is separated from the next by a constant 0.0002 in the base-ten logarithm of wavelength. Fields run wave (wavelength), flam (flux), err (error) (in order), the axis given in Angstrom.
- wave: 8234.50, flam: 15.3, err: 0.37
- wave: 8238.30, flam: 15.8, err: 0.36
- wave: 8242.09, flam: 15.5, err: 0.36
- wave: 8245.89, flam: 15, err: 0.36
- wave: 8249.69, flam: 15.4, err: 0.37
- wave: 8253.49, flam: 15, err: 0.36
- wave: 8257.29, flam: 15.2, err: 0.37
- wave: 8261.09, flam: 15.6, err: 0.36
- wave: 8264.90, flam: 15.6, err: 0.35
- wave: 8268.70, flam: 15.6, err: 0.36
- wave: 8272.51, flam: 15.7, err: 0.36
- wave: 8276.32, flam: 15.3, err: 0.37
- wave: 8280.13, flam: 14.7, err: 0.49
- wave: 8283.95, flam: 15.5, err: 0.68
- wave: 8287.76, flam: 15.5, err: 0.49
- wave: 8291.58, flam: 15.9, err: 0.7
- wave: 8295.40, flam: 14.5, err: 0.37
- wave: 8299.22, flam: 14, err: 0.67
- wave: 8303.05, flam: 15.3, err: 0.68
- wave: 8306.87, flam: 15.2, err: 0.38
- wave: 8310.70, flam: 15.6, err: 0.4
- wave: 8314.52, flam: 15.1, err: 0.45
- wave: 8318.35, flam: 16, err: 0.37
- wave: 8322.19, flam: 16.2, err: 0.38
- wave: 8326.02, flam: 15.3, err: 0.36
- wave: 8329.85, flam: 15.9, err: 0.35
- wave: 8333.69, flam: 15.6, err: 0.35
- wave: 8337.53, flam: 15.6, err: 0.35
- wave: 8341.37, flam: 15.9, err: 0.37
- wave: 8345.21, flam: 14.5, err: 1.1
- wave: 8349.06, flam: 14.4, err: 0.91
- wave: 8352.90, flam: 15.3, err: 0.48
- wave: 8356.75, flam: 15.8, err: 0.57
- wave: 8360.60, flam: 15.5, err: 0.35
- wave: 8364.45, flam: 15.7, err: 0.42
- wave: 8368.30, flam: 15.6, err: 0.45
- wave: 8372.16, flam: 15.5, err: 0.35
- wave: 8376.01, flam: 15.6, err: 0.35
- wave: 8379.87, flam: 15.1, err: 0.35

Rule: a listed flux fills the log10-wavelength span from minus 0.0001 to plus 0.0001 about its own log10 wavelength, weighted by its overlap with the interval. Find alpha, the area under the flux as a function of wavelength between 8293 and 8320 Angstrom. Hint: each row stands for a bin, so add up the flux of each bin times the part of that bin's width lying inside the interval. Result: 408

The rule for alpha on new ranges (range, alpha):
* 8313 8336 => 361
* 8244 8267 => 352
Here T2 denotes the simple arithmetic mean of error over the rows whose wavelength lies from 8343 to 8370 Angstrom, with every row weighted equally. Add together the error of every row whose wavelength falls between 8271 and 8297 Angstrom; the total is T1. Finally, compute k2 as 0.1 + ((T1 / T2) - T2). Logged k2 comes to 5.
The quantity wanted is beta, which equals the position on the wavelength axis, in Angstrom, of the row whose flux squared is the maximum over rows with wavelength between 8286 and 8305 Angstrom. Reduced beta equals 8291.58 Angstrom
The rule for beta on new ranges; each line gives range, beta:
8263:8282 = 8272.51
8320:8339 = 8322.19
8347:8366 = 8356.75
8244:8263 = 8261.09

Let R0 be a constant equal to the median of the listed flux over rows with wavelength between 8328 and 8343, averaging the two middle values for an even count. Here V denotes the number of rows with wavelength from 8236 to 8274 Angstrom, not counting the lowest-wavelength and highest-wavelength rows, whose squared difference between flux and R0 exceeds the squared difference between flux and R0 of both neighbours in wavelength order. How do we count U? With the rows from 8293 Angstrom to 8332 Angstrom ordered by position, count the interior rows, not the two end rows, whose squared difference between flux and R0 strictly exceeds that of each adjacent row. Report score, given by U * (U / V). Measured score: 4.5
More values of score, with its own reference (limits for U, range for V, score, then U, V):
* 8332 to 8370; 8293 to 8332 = 1.3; 2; 3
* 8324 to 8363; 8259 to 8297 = 1.0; 1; 1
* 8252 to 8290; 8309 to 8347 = 1.0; 1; 1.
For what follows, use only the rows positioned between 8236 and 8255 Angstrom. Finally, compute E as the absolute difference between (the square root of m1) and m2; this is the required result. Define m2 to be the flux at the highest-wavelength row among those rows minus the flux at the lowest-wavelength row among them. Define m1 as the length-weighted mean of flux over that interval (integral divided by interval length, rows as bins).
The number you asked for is 4.7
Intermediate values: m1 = 15.3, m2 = -0.8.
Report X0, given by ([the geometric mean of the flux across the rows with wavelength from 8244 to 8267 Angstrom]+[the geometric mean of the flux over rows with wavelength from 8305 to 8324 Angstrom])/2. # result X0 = 15.46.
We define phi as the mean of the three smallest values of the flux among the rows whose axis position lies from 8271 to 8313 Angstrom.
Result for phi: 14.4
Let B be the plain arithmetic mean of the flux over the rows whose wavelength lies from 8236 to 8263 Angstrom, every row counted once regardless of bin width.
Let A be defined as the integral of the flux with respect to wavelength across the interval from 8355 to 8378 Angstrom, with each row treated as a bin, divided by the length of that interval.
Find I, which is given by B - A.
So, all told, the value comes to -0.26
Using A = 15.6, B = 15.36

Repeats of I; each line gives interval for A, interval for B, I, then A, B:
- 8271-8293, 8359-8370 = 0.18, 15.4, 15.60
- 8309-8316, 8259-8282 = 0.04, 15.4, 15.42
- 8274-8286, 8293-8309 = -0.44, 15.2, 14.75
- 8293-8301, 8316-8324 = 1.74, 14.4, 16.10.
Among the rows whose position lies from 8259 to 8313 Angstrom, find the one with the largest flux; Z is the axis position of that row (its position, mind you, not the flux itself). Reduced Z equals 8291.58 Angstrom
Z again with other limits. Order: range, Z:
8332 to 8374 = 8341.37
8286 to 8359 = 8322.19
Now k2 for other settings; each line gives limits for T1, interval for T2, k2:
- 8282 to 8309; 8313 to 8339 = 10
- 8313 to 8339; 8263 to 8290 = 6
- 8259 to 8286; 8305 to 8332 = 7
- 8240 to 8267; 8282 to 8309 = 4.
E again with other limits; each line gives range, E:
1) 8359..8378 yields 3.8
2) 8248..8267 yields 3.7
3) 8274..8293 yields 3.3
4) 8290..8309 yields 4.6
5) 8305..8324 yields 3.0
